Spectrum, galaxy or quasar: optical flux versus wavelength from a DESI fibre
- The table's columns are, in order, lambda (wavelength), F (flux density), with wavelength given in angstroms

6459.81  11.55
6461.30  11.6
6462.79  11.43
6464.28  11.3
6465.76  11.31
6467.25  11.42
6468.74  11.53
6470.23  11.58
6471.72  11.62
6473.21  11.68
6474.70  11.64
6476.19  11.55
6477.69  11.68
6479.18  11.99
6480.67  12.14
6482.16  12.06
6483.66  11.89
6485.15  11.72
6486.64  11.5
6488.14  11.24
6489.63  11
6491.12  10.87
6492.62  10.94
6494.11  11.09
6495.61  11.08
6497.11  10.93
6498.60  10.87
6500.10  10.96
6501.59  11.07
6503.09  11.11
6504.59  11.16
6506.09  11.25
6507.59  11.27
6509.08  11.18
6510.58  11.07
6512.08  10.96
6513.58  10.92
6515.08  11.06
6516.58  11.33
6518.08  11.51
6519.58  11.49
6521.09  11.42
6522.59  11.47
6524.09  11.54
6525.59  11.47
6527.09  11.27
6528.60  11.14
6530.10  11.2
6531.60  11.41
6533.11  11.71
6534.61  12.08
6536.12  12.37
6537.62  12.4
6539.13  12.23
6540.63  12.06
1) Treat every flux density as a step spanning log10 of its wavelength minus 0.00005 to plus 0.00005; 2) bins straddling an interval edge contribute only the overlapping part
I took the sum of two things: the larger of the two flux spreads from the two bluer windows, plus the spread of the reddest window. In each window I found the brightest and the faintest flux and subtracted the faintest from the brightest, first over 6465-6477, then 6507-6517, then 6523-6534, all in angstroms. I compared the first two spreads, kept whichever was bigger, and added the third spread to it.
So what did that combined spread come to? 0.98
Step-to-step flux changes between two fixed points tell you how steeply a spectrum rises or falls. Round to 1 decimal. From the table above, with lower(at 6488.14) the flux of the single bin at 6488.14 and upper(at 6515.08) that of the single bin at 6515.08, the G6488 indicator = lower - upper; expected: 0.2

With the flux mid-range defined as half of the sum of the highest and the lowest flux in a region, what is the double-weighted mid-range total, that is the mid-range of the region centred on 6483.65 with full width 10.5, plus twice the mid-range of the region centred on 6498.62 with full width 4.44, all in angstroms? 33.5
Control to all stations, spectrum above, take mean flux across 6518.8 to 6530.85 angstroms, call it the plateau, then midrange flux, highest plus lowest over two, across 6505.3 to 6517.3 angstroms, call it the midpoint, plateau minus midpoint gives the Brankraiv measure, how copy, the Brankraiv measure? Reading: 0.25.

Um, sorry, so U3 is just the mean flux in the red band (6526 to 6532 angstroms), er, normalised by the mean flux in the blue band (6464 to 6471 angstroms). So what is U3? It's 0.98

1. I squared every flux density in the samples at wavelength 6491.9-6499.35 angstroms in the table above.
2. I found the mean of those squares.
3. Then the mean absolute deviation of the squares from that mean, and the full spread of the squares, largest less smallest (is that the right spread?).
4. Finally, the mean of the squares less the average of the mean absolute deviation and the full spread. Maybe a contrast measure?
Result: 117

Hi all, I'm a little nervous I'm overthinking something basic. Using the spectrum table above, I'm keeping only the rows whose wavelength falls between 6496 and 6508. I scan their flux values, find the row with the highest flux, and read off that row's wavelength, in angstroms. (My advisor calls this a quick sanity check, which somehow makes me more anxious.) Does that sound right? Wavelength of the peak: 6507.59 angstroms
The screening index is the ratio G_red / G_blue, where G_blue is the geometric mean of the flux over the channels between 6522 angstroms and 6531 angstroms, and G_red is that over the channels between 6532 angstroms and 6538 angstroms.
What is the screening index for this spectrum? 1.07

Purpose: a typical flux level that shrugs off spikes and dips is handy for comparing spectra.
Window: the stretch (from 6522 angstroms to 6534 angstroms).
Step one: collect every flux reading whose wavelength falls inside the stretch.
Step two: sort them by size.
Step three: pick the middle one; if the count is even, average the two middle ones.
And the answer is 11.4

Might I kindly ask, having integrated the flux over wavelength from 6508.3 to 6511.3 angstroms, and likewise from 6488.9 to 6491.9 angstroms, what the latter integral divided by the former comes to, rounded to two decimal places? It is 0.98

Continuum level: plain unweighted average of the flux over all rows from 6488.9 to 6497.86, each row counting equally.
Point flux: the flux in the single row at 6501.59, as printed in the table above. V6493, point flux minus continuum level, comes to 0.1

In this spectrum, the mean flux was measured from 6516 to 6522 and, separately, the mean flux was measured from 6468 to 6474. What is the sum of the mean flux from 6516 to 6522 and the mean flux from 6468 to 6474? 23.0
